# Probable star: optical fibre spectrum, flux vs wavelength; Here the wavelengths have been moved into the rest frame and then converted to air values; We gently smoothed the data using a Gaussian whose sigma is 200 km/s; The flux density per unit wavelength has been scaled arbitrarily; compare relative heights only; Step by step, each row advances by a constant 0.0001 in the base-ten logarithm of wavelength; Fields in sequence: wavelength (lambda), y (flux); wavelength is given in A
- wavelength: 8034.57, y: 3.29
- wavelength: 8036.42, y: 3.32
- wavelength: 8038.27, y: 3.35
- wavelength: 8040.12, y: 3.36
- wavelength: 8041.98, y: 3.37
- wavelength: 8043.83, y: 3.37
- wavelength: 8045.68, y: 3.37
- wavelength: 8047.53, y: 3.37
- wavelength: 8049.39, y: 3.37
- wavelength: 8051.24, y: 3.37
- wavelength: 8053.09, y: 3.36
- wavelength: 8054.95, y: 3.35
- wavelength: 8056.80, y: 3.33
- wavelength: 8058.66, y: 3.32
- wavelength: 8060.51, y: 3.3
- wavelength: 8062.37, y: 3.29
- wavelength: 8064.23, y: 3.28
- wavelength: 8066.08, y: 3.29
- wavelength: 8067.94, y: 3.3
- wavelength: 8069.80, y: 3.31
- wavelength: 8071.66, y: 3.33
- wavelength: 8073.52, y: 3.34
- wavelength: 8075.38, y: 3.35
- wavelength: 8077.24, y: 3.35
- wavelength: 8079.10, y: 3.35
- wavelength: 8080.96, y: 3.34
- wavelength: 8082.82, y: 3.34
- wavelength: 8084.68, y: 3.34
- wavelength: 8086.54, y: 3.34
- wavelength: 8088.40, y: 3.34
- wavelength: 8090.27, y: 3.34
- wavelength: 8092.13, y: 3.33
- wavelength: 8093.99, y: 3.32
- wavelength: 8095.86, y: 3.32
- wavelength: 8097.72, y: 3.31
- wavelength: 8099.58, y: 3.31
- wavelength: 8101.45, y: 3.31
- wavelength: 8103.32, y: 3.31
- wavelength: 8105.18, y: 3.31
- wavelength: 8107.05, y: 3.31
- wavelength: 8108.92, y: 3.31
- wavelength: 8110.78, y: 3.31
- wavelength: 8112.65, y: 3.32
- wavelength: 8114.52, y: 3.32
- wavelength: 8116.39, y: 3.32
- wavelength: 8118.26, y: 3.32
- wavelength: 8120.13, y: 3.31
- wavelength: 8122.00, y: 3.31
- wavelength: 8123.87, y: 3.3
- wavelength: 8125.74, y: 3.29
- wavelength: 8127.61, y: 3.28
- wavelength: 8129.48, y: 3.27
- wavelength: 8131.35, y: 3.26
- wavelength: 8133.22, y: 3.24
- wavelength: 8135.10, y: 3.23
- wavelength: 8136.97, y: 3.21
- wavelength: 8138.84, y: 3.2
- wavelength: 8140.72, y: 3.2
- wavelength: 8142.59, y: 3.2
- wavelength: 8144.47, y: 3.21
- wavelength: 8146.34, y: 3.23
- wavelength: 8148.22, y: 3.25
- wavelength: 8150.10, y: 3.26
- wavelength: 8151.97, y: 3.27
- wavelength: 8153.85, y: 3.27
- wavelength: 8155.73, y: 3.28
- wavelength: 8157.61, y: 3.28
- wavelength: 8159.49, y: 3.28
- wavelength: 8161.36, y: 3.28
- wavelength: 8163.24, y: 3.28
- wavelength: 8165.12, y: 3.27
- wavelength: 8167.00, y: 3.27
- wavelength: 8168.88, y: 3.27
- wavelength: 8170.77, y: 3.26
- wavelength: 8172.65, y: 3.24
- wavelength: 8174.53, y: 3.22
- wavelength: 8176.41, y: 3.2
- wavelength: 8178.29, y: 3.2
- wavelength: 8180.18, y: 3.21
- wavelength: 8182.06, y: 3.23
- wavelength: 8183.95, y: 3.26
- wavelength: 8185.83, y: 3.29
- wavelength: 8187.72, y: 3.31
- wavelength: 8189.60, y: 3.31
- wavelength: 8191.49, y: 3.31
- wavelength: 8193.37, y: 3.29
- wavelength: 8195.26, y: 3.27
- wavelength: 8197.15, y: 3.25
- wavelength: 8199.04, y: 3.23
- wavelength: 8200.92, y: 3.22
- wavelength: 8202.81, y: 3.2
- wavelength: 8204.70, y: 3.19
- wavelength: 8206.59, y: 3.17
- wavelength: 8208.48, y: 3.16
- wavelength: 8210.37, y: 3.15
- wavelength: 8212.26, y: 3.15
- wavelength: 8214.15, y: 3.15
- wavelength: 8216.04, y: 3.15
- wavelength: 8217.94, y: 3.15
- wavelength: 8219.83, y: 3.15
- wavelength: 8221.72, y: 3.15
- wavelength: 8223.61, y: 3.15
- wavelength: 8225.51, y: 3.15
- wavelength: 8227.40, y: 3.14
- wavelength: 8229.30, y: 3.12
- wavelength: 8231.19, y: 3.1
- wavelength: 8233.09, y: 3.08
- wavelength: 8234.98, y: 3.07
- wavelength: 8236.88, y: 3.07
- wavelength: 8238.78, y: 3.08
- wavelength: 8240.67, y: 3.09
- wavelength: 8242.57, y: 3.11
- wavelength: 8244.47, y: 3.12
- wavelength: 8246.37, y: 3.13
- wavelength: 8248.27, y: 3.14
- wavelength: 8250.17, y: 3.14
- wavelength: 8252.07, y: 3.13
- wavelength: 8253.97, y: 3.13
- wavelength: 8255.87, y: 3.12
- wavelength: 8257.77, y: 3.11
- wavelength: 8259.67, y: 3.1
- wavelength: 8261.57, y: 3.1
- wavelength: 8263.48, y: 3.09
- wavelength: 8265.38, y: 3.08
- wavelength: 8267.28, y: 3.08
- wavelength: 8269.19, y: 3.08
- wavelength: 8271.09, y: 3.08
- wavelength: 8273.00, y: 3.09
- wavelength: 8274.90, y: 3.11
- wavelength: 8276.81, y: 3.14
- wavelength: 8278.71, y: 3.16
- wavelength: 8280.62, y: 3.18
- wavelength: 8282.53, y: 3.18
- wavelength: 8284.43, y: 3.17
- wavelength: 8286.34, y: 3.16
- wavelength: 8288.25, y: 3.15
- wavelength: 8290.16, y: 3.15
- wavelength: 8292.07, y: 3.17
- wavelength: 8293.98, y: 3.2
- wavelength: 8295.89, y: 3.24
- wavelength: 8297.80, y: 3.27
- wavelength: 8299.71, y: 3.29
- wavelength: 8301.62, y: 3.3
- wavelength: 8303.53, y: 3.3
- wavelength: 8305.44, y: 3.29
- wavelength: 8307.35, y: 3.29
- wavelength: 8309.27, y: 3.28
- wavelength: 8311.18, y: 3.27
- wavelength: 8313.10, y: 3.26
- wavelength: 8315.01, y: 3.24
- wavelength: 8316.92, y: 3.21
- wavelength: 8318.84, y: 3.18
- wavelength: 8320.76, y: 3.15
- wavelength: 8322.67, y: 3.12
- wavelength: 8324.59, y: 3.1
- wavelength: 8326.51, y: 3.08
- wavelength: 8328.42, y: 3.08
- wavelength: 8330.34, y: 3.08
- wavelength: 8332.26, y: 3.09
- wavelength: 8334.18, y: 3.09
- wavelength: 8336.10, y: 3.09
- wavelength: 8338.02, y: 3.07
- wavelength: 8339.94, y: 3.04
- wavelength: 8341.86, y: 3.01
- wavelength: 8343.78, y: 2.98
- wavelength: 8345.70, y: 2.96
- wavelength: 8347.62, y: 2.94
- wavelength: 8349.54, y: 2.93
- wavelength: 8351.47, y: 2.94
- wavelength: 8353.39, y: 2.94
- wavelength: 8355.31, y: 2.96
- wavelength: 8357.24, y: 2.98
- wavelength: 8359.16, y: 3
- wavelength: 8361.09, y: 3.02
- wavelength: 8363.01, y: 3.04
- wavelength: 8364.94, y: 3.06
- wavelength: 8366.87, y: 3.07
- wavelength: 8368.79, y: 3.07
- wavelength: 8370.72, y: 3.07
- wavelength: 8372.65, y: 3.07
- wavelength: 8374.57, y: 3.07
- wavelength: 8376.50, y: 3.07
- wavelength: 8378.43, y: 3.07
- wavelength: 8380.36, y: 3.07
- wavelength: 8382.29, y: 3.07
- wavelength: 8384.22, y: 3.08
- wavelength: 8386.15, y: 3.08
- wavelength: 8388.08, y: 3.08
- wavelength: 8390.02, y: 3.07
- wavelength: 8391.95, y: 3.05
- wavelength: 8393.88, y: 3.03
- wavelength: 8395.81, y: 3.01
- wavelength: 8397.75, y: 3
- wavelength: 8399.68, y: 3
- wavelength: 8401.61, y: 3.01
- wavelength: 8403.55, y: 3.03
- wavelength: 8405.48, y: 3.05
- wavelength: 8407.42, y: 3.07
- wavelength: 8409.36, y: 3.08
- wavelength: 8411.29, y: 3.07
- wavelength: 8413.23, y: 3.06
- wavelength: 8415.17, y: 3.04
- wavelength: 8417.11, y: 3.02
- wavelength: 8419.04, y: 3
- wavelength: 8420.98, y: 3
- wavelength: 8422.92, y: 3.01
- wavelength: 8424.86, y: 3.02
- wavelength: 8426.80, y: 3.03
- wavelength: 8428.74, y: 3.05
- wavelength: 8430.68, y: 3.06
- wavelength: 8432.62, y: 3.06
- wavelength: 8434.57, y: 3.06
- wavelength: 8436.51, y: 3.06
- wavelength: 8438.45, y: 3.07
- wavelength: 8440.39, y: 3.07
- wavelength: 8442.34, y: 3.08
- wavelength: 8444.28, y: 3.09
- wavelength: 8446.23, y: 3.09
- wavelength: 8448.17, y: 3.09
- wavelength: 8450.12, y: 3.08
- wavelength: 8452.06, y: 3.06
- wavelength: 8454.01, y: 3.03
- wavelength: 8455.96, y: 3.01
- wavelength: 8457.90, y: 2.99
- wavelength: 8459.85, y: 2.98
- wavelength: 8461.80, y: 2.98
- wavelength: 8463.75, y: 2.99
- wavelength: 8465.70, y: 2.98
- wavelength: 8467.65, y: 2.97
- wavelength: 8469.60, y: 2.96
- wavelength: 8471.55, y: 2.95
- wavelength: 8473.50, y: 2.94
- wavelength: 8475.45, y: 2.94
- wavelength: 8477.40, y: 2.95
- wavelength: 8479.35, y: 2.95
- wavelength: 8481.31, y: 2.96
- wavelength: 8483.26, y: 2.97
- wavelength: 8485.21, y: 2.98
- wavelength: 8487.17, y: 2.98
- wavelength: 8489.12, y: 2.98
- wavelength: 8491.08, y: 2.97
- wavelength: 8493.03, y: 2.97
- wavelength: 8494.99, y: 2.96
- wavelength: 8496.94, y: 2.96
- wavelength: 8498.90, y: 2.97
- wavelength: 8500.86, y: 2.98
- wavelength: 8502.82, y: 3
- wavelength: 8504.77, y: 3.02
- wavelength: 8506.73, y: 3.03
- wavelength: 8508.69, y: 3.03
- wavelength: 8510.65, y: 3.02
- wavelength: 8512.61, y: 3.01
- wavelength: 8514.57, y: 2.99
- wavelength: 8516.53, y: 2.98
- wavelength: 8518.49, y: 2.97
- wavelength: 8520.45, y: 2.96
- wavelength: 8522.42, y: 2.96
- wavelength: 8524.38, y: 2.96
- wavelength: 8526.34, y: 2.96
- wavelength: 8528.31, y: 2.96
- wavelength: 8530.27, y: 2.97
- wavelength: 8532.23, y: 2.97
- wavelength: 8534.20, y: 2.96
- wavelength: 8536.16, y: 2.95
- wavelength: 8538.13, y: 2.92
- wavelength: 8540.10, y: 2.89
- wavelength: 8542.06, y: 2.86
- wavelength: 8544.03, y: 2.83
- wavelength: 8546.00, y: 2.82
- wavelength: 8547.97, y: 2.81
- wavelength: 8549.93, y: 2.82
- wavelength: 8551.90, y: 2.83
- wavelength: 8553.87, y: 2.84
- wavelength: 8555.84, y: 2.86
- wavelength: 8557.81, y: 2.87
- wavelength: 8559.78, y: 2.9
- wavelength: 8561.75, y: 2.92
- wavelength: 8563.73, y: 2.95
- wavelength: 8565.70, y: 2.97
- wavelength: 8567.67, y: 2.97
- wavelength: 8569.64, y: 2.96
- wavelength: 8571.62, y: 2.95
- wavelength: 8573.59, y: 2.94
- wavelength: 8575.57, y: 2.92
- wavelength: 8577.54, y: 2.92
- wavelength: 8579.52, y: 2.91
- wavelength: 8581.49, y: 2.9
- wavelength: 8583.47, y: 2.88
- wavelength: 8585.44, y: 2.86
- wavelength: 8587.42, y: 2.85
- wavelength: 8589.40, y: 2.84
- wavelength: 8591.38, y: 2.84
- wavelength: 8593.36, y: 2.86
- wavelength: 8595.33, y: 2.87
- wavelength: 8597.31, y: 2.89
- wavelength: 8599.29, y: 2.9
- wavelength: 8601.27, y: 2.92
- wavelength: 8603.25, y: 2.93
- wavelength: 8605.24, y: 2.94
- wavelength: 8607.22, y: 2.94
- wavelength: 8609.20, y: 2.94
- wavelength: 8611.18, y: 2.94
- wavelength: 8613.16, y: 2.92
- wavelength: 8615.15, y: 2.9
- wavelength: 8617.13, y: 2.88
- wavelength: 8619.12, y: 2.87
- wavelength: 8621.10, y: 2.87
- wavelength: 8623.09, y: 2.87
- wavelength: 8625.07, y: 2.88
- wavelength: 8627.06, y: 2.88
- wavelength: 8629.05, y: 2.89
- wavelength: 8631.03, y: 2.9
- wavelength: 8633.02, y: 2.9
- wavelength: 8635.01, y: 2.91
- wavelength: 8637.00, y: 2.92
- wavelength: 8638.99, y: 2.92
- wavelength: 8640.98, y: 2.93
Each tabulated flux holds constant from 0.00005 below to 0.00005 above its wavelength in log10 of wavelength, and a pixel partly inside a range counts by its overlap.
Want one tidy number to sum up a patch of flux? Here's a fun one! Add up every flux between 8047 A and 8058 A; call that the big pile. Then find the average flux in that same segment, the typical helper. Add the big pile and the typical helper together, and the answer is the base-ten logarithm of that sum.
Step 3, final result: 1.37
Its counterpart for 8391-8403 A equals 1.32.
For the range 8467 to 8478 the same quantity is 1.32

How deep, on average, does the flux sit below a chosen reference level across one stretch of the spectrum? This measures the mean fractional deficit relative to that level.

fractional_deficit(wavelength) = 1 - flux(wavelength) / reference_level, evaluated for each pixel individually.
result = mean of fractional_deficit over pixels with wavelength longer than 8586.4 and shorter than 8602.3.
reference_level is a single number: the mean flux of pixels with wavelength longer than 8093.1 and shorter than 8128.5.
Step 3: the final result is 0.13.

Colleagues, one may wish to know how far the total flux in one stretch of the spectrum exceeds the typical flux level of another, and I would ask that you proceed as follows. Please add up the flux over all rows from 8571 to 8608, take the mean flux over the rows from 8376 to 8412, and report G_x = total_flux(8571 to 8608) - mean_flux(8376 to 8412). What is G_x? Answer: 52.0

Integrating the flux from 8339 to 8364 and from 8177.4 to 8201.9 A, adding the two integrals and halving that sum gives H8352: 77.2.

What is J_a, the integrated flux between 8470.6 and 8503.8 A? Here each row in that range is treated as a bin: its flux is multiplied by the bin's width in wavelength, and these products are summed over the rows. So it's 98.5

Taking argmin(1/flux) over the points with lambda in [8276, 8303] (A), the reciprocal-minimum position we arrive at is 8301.62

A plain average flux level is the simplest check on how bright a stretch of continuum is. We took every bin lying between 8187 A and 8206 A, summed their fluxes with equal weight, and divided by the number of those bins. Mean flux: 3.26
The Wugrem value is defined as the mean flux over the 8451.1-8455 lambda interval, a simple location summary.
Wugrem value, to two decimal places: 3.04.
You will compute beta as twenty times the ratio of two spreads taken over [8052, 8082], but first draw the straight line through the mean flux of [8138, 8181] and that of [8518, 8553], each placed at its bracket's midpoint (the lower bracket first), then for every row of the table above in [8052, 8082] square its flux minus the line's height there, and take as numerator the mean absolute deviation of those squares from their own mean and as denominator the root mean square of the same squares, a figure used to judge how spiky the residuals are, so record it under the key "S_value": 10.5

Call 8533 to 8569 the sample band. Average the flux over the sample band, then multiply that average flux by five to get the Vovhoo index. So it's 14.4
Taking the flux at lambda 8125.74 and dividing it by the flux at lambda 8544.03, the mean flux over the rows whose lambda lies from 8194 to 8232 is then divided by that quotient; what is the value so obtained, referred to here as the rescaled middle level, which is 2.73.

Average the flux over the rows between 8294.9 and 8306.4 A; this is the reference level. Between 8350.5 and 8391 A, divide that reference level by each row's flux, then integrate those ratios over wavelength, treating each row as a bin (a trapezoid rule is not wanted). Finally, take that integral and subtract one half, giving 43.2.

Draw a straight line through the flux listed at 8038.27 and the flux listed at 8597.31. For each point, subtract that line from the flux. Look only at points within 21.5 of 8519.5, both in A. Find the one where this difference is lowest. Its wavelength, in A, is 8540.10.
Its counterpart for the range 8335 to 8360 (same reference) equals 8349.54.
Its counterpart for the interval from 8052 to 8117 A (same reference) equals 8064.23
